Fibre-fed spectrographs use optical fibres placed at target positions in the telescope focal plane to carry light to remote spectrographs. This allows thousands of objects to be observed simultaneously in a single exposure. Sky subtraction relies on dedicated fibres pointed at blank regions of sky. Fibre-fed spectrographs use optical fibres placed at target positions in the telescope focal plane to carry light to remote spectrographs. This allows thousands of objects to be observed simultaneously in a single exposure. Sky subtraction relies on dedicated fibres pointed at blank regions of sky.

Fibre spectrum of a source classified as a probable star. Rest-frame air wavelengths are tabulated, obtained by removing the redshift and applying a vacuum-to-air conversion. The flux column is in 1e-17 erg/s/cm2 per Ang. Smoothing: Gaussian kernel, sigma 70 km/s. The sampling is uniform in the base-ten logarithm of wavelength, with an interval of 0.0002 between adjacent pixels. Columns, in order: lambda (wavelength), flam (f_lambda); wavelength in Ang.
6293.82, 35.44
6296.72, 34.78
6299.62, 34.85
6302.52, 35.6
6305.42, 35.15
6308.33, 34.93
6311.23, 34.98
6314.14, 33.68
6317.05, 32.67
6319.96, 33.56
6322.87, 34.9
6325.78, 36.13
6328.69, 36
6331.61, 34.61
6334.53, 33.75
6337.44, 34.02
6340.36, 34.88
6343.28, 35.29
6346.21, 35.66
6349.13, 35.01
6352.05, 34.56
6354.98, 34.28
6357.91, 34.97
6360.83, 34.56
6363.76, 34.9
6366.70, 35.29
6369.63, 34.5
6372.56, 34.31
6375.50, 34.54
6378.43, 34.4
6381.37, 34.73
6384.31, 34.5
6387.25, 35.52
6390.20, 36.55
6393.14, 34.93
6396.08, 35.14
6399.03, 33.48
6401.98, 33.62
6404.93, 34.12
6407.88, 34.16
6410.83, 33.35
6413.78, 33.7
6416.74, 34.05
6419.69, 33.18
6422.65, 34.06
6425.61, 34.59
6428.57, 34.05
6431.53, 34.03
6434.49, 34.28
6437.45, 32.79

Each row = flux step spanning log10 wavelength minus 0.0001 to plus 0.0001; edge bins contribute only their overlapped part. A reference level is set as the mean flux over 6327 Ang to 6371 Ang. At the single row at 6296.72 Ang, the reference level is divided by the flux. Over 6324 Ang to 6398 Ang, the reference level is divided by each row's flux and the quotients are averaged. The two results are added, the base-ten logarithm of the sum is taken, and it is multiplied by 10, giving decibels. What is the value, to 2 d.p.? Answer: 3.01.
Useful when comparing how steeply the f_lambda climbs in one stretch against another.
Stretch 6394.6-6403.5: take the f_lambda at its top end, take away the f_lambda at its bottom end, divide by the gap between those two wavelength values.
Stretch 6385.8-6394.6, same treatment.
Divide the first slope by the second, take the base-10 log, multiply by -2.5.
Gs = -1.0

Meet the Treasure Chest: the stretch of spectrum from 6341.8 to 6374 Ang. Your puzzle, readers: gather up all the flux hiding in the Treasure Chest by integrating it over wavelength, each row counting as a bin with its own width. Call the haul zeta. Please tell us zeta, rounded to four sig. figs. 1122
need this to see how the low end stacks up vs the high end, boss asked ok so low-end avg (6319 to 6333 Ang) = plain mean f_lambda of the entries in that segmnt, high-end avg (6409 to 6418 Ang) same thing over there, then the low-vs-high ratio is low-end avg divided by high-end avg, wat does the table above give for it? 1.04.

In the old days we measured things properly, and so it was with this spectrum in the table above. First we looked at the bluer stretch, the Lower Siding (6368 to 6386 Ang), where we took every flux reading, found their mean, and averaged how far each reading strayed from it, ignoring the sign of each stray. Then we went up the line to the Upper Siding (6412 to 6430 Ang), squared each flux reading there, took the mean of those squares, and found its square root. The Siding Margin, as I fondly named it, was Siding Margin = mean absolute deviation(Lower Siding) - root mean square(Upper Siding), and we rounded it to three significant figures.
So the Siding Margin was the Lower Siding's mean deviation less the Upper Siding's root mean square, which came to -33.8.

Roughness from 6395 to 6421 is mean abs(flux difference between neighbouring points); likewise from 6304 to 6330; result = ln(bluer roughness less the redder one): -1.71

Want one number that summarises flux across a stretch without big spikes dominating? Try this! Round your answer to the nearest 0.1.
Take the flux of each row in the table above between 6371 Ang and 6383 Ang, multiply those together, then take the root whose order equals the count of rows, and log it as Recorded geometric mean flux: 34.5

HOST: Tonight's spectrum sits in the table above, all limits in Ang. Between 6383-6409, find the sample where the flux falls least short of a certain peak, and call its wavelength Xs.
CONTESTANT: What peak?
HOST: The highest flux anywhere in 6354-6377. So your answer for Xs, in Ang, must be 6390.20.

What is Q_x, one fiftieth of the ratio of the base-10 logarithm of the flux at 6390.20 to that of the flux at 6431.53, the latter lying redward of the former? 0.0204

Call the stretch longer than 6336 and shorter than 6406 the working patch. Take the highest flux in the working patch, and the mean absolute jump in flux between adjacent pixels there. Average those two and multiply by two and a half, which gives 46.4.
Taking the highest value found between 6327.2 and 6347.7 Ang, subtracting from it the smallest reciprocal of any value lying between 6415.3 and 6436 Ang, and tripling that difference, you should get 108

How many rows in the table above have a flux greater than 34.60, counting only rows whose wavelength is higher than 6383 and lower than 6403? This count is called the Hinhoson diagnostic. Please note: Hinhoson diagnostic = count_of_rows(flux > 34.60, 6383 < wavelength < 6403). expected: 4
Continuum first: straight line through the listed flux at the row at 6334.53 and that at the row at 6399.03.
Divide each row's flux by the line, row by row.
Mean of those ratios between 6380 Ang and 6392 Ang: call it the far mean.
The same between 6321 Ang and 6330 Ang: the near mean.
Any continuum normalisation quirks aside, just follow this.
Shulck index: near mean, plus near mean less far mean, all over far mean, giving 1.00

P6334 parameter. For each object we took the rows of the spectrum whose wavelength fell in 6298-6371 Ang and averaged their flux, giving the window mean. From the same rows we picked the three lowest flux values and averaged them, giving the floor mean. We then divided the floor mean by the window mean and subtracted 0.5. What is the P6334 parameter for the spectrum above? 0.458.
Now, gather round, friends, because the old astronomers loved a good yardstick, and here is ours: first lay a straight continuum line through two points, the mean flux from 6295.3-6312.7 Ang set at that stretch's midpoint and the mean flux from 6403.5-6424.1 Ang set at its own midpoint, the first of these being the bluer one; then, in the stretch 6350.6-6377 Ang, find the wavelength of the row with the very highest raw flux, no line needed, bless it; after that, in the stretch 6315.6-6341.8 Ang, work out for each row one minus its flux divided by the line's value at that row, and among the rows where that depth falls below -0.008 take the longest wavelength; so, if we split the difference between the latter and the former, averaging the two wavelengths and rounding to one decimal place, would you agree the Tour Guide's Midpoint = 6347.7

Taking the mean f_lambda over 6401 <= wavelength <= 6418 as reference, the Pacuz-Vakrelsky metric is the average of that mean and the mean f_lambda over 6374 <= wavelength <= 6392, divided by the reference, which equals 1.02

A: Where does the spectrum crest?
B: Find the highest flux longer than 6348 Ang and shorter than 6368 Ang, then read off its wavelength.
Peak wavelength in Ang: 6366.70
